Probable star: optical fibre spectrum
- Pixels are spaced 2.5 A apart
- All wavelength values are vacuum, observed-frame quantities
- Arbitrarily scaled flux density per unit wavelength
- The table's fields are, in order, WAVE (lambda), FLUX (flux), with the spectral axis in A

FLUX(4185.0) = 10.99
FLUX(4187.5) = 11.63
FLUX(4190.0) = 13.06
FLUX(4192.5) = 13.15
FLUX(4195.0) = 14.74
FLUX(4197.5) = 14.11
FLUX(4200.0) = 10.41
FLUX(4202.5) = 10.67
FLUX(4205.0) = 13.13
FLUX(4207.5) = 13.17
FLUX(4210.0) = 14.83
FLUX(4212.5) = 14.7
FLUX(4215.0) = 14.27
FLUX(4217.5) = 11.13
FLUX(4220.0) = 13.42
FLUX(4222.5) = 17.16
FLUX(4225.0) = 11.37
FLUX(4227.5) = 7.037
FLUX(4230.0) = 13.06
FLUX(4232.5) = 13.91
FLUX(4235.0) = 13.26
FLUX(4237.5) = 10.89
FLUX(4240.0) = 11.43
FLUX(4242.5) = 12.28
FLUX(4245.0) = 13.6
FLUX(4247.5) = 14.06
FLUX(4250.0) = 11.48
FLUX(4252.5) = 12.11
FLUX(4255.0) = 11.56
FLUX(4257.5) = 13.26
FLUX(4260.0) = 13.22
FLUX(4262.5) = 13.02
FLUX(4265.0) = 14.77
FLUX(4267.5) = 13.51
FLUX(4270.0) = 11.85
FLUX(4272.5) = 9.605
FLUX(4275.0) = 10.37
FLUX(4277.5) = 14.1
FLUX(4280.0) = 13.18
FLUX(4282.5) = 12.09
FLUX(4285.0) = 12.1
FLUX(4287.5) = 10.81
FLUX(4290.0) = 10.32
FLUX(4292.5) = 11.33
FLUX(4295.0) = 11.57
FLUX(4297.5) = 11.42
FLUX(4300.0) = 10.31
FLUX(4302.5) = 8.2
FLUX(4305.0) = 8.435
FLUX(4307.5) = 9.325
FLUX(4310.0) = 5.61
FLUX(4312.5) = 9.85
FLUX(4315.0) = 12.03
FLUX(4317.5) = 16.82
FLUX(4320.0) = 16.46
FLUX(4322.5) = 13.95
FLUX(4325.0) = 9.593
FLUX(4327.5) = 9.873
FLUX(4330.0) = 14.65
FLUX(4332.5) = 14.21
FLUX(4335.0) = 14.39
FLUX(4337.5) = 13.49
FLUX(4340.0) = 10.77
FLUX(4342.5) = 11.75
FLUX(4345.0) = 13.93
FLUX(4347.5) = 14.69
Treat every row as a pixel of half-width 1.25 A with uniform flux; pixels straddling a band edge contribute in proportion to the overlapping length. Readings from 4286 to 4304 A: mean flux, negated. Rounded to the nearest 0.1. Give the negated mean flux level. -10.6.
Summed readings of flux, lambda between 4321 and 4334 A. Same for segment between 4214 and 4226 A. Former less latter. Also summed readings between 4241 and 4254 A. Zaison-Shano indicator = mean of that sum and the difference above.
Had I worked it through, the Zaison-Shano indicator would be 29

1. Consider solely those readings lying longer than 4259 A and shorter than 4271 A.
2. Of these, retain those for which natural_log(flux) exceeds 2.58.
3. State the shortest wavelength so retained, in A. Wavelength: 4260.0 A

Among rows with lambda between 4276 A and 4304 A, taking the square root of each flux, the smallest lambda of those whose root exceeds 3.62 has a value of 4277.5 A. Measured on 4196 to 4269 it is 4197.5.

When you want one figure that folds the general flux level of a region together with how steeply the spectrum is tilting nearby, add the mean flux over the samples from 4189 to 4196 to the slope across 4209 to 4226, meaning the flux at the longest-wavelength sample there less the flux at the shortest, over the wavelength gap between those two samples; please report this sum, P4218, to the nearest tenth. 13.4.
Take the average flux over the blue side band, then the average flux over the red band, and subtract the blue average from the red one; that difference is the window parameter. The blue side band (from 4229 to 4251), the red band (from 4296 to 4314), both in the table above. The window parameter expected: -3.6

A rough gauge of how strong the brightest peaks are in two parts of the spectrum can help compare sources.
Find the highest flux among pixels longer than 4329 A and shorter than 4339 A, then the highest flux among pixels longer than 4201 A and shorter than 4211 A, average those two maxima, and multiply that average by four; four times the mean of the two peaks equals 59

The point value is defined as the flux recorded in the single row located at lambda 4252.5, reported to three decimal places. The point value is 12.110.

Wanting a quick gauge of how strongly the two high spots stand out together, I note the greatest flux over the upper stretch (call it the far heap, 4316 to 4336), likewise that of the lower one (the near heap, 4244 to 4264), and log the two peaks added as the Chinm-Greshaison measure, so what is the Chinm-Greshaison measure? 30.9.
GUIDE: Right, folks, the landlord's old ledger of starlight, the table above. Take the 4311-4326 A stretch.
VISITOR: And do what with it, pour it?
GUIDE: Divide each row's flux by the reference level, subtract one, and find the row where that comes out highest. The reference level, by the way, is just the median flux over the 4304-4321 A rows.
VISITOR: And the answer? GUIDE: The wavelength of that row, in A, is 4317.5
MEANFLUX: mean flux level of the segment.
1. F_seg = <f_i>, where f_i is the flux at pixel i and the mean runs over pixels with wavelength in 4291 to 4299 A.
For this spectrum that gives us 11.4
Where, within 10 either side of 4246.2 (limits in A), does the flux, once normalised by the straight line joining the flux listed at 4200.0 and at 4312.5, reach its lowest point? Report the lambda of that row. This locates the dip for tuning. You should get 4237.5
